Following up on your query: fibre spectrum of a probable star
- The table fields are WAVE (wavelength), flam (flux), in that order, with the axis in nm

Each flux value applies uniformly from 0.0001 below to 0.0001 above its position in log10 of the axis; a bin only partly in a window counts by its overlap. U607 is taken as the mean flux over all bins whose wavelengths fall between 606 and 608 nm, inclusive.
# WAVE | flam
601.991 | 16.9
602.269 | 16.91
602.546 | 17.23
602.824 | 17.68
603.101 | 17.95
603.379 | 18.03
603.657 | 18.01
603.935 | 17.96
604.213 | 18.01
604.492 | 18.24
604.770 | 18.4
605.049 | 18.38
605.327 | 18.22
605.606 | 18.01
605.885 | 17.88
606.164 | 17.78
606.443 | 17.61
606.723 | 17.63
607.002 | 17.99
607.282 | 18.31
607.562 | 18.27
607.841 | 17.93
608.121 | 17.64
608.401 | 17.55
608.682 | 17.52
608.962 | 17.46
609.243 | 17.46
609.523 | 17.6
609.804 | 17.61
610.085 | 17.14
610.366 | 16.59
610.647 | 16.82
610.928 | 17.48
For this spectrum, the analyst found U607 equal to 17.9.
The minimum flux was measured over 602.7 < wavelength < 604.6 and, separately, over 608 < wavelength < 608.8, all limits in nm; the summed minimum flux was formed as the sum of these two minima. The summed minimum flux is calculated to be 35.20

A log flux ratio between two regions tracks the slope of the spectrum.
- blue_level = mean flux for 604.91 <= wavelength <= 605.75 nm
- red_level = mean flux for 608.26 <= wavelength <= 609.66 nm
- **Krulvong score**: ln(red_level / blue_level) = -0.04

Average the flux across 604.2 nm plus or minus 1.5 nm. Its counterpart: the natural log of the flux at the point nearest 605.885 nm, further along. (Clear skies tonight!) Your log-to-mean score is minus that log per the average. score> -0.159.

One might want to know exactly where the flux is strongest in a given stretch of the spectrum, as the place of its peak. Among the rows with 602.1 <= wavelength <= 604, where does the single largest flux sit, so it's 603.379 nm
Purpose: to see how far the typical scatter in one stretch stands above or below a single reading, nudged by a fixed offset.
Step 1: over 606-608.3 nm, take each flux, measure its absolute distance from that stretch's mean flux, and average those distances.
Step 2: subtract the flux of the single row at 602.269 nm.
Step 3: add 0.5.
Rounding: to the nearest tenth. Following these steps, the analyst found -16.2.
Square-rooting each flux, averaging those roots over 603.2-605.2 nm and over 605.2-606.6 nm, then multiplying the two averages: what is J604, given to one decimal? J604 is 18.0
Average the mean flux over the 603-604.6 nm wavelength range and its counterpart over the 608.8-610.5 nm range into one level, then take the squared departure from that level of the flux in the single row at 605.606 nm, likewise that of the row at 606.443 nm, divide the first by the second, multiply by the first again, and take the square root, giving 1.9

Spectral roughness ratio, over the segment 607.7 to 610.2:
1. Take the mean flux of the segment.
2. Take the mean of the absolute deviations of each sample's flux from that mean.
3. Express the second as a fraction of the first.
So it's 0.0076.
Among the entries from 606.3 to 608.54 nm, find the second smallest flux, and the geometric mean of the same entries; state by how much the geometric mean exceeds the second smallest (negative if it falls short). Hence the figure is 0.254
